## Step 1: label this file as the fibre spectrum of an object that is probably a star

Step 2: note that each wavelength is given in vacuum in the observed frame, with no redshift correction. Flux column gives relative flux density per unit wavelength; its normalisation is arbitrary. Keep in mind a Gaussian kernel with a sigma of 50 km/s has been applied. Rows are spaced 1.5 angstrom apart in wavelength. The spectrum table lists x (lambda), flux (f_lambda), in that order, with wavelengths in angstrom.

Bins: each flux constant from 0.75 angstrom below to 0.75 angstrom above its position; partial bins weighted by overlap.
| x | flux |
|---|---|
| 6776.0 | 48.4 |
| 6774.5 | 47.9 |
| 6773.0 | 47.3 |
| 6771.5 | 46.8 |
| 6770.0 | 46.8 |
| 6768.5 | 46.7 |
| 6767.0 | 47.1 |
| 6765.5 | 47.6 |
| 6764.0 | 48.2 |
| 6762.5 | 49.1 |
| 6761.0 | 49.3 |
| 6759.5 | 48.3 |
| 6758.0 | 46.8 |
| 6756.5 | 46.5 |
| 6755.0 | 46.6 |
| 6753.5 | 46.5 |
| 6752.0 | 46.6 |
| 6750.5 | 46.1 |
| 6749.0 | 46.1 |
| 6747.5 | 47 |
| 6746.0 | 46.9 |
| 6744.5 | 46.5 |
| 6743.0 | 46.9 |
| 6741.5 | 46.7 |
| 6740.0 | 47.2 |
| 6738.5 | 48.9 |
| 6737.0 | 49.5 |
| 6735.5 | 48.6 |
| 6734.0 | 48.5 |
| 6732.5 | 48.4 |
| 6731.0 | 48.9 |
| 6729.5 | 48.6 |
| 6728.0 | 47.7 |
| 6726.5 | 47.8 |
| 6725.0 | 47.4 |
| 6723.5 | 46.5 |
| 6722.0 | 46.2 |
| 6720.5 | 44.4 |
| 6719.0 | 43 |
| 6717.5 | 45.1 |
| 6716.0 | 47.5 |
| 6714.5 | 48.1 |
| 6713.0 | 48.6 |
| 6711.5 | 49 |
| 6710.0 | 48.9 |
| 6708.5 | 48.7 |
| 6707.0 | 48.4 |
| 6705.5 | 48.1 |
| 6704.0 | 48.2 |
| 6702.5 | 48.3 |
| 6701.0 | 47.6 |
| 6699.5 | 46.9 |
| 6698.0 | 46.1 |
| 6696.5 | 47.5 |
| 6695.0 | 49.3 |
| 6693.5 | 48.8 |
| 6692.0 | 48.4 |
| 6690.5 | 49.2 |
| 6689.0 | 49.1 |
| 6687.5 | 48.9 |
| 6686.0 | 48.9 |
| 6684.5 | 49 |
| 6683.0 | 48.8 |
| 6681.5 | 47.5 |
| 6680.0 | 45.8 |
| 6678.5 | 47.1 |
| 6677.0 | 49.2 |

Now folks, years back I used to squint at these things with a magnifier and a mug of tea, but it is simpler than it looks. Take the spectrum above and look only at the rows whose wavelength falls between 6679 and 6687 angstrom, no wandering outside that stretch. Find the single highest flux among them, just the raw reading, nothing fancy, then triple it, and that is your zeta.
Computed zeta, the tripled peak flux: 147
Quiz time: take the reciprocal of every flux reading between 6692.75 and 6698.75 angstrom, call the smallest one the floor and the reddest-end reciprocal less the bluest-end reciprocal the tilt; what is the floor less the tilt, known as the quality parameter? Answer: 0.0191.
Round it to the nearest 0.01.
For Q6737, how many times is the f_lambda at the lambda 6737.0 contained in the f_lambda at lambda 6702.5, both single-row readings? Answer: 0.98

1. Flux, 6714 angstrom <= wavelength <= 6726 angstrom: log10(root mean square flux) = 1.66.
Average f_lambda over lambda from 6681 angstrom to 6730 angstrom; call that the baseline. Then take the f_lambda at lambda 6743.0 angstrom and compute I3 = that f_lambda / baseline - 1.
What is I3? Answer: -0.018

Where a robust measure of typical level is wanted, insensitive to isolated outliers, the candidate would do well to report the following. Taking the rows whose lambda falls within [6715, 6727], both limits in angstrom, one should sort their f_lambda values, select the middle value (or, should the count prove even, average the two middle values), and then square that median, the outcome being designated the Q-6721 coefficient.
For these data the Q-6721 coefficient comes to 2148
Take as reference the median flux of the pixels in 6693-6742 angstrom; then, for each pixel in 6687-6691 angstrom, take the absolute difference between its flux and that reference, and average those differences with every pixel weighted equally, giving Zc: 1.0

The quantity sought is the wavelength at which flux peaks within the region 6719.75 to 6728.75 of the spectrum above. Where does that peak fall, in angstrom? 6726.5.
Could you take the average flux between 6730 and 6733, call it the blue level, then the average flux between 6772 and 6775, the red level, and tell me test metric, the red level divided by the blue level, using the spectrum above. 0.98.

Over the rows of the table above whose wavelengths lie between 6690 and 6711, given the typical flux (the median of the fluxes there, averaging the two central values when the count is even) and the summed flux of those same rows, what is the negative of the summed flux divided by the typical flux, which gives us -13.9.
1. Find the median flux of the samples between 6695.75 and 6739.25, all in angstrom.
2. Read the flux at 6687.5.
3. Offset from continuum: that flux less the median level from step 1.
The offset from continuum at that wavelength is 0.8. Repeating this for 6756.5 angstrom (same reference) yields -1.6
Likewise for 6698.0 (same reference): -2.0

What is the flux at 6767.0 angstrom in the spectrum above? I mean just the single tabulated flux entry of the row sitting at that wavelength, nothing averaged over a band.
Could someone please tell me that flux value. 47.1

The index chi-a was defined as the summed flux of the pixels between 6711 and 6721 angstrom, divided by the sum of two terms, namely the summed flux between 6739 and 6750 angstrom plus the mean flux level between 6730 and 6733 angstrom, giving 0.87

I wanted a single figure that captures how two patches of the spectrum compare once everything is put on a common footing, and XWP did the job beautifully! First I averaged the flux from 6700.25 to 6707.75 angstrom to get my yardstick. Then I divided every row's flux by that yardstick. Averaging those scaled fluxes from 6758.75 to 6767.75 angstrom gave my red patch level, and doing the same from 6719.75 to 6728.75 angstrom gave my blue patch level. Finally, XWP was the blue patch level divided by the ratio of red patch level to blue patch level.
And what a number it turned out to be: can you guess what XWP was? 0.94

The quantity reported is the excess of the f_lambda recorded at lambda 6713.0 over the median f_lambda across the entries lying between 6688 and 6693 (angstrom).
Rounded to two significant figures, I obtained -0.50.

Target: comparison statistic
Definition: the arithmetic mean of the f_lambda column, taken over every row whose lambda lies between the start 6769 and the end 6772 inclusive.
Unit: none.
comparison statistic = 46.8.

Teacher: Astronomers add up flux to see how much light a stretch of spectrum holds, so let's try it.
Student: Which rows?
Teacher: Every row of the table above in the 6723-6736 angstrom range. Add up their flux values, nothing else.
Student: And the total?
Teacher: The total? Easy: 432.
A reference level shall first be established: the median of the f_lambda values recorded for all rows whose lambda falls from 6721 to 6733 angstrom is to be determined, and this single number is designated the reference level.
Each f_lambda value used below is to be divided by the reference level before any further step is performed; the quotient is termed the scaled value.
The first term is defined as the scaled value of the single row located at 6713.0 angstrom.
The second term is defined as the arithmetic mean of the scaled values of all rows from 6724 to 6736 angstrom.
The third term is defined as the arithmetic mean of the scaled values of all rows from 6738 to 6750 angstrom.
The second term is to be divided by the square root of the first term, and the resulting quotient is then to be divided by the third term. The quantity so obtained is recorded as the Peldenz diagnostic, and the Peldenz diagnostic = 1.017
